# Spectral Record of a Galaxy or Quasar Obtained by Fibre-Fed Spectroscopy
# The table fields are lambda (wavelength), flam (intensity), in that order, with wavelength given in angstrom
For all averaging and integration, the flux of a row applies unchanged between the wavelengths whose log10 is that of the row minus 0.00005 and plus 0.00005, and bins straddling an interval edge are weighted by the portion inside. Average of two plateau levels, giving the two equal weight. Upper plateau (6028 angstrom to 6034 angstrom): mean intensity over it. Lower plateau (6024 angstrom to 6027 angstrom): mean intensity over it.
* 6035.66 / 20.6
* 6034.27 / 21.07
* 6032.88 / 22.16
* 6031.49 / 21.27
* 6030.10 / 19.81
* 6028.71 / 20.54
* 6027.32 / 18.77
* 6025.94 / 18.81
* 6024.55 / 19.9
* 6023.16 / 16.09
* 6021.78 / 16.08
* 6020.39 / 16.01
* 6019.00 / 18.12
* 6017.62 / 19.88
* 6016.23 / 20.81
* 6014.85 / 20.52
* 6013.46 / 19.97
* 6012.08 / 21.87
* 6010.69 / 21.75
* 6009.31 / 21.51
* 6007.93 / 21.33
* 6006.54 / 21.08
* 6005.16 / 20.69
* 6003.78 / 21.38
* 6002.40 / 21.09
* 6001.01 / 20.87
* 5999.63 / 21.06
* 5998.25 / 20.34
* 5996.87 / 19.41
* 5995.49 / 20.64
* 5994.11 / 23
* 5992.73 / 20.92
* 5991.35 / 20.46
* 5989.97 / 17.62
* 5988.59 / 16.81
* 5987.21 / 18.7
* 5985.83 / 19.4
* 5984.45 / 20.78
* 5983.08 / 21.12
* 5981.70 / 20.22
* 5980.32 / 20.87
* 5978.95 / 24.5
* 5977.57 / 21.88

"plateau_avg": 20.1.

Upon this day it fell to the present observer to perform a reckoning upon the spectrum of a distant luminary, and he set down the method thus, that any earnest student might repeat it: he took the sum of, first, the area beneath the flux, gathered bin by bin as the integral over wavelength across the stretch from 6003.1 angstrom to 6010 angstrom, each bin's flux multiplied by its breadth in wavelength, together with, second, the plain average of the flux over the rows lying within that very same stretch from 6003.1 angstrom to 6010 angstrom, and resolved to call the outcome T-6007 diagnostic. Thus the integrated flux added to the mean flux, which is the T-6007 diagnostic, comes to 168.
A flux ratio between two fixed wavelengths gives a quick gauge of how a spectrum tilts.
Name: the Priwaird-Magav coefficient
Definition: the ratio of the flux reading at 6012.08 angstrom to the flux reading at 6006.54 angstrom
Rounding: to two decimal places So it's 1.04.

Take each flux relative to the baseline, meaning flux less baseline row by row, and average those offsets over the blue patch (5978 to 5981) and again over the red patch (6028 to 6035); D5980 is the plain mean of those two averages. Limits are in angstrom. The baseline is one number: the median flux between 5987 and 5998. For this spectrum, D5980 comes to 1.9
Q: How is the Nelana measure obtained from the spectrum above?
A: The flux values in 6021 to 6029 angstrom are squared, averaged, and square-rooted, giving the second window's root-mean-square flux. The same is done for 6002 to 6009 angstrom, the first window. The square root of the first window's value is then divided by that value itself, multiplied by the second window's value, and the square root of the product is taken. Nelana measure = 2.00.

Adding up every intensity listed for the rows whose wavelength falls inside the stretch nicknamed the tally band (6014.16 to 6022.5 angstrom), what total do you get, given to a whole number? 111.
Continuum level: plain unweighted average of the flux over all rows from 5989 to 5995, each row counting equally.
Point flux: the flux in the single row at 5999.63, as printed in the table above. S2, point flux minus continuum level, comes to 1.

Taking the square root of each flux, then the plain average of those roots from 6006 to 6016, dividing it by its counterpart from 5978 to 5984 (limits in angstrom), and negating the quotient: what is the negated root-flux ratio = -0.99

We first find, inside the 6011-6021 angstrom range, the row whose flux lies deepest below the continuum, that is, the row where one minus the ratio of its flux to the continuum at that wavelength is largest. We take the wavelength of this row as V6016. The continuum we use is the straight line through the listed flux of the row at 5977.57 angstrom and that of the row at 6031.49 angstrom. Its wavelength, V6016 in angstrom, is 6020.39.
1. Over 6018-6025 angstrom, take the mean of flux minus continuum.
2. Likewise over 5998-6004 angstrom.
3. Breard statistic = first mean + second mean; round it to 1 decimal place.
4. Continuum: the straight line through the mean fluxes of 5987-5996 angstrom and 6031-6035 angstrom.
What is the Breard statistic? -3.0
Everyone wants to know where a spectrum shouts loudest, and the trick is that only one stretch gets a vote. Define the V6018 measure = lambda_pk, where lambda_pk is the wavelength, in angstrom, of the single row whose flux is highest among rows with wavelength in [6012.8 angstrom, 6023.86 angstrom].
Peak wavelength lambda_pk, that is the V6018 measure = 6016.23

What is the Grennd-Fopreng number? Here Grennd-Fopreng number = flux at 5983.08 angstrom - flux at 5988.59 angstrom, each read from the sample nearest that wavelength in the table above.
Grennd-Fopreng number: 4.3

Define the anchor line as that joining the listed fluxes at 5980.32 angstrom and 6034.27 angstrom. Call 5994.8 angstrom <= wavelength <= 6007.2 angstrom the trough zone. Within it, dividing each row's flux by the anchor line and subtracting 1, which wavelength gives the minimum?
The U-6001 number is 5996.87 angstrom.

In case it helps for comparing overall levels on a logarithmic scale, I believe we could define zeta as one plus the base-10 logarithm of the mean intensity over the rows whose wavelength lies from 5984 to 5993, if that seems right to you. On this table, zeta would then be 2.28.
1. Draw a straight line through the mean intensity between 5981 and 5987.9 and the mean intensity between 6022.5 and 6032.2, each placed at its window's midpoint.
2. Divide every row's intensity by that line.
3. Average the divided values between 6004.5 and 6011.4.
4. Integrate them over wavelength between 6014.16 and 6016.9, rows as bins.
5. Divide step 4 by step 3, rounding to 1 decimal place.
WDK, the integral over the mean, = 2.7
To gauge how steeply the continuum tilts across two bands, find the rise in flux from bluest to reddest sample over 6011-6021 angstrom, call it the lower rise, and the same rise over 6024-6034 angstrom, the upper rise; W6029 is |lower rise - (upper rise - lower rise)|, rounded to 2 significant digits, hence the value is 14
